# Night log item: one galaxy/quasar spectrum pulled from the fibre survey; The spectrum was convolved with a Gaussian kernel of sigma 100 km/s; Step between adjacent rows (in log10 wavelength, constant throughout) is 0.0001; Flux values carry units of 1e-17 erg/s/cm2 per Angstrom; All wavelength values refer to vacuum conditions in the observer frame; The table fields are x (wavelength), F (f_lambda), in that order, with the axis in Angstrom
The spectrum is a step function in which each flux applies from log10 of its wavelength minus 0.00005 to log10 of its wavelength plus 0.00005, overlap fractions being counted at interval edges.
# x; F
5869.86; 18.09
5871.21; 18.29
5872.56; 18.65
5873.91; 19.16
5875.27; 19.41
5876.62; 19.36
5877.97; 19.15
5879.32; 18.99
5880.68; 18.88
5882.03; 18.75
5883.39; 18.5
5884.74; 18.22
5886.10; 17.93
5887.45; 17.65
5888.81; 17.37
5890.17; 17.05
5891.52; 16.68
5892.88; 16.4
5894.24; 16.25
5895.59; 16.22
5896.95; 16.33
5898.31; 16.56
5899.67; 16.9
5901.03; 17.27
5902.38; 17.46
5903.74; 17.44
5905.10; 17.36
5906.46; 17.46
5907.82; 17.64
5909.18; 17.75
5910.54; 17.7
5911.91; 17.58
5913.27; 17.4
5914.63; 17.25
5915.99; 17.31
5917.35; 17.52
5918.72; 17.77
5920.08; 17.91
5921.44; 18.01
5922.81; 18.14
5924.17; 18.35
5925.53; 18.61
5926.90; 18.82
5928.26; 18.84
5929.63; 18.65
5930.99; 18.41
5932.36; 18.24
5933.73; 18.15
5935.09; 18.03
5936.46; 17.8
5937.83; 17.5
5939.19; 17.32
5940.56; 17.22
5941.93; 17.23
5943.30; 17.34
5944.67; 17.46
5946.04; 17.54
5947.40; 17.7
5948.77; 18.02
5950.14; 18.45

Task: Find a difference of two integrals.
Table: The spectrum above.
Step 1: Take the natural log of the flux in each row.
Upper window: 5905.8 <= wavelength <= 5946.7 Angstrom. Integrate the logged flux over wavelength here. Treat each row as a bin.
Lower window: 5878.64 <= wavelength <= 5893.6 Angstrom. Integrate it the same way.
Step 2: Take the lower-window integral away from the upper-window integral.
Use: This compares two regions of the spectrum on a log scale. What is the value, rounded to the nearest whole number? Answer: 75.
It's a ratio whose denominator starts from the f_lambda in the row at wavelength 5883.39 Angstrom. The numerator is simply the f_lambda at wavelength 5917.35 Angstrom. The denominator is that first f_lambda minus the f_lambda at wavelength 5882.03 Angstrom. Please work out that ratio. -70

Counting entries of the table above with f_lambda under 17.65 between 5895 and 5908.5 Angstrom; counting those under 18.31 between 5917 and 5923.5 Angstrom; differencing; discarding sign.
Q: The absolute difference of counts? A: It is 5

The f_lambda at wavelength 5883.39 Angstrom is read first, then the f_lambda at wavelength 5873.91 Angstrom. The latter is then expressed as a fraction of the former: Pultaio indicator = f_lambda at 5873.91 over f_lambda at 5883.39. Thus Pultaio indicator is 1.04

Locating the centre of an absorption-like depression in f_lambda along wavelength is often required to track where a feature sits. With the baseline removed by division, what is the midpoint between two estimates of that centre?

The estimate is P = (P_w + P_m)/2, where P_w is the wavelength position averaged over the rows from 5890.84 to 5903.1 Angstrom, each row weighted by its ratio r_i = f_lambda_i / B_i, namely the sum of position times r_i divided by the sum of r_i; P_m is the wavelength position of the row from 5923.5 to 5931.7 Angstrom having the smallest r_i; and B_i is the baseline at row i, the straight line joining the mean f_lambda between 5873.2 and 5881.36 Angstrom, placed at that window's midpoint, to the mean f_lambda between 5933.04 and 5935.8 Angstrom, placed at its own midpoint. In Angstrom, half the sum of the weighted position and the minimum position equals 5910.6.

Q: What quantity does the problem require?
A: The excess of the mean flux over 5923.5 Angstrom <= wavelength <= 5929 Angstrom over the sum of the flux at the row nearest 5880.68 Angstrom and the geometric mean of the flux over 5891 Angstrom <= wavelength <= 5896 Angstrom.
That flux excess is -16.6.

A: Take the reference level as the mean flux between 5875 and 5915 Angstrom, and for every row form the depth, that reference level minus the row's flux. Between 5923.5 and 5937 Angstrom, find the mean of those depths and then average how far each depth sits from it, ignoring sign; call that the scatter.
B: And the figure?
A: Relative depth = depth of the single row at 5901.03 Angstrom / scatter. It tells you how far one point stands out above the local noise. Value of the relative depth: 1.3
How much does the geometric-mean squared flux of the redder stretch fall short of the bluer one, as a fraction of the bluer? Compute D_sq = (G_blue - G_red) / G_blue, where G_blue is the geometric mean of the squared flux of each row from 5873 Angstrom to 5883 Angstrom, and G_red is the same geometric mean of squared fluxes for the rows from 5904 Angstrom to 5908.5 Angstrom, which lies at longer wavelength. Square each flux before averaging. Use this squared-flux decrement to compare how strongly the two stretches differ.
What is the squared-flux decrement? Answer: 0.2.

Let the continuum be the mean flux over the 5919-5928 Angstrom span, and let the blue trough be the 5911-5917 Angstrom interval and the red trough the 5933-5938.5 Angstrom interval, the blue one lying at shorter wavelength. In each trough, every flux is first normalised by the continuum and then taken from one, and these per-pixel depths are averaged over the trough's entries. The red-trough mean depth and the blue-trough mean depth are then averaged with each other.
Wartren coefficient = 0.037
